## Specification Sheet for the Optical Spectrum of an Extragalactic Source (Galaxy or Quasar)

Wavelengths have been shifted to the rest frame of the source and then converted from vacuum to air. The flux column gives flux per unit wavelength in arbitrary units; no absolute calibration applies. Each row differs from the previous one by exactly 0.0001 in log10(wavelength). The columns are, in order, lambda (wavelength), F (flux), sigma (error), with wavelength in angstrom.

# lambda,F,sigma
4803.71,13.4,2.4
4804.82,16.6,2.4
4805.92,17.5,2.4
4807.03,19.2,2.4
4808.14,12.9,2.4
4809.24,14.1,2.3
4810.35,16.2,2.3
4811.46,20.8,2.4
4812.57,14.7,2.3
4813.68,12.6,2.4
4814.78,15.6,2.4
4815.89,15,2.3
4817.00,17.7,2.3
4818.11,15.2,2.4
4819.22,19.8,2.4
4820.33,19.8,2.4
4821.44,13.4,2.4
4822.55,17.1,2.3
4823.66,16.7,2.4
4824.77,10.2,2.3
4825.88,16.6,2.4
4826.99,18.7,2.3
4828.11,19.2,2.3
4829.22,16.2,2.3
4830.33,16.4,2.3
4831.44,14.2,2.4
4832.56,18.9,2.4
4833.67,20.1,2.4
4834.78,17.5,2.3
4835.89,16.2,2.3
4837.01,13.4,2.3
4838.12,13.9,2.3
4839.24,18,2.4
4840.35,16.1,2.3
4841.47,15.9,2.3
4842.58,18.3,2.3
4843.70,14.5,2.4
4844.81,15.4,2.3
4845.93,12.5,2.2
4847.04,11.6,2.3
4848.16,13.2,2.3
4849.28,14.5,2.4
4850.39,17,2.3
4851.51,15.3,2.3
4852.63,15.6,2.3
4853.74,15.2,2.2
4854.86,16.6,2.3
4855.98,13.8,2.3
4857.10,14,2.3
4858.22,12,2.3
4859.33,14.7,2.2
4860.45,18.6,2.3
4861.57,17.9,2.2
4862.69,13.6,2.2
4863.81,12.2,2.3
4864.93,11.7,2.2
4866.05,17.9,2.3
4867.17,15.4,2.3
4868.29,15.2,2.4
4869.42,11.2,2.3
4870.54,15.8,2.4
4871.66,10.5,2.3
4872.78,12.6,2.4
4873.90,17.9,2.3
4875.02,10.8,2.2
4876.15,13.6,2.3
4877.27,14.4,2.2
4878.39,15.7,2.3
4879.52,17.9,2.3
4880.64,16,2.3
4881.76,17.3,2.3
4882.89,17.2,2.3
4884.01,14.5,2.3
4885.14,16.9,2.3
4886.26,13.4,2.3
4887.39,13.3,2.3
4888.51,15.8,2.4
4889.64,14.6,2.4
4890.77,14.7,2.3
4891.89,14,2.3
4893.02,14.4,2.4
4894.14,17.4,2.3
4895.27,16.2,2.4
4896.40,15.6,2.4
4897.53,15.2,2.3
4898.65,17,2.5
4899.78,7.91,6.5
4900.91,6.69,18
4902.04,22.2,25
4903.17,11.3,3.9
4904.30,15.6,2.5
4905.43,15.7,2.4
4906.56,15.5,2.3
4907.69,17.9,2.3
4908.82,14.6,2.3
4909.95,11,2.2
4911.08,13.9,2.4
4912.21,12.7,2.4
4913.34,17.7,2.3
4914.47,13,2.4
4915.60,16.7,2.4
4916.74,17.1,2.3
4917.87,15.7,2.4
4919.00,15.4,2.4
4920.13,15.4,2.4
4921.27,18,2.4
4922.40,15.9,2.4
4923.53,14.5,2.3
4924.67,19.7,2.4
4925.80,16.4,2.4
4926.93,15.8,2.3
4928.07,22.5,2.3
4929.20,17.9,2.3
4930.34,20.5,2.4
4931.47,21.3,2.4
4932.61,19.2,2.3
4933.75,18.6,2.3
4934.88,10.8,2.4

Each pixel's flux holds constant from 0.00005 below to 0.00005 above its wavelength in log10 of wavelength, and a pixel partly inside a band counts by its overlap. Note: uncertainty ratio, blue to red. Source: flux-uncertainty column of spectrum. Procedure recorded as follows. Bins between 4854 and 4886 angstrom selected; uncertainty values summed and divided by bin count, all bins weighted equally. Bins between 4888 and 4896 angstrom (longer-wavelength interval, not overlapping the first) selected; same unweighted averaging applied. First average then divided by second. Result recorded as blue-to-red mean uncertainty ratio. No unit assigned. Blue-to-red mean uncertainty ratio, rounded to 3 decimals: 0.971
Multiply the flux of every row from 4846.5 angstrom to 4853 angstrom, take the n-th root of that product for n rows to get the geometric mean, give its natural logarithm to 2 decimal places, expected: 2.67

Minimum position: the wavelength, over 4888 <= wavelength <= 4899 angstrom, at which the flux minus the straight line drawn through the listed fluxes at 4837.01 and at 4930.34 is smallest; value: 4891.89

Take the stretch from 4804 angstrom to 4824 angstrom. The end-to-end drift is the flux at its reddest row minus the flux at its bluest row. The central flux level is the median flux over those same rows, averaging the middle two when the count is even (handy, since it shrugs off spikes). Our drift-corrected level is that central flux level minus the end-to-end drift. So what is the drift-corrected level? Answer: 16.3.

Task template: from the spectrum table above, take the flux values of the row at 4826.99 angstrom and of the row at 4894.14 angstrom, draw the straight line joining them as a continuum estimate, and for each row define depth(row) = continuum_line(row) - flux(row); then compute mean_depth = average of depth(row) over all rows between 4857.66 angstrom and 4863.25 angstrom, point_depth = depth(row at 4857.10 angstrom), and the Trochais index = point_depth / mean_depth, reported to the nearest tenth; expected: 1.5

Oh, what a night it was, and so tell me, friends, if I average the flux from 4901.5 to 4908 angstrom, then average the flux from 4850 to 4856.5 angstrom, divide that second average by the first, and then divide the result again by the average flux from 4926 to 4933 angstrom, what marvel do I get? 0.049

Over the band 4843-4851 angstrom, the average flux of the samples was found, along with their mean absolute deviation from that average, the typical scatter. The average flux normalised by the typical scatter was 9.9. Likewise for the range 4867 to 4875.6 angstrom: 5.7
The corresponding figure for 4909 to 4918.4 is 7.1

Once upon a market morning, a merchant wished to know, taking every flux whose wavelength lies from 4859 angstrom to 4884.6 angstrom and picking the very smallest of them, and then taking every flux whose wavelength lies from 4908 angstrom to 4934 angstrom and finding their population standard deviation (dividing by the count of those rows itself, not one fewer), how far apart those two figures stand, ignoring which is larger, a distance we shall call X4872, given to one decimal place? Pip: 7.7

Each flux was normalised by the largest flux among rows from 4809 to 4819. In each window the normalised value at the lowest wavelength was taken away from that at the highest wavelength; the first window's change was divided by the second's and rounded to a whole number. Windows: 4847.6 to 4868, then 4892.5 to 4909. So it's 11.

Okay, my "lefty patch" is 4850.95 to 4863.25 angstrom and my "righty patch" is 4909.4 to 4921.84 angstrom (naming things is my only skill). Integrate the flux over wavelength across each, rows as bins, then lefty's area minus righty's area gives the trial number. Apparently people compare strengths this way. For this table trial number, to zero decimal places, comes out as -1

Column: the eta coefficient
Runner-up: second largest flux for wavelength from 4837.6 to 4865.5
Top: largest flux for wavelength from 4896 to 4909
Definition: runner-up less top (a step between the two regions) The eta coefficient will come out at -3.9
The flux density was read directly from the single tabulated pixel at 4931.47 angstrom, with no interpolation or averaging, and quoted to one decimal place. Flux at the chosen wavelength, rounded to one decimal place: 21.3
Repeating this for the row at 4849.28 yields 14.5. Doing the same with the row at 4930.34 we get 20.5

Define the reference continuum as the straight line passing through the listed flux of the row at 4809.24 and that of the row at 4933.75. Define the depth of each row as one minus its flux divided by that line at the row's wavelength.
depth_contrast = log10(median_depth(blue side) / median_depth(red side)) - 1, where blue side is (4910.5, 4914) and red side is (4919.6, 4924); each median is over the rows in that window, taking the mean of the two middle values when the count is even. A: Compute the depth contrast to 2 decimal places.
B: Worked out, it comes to -0.80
